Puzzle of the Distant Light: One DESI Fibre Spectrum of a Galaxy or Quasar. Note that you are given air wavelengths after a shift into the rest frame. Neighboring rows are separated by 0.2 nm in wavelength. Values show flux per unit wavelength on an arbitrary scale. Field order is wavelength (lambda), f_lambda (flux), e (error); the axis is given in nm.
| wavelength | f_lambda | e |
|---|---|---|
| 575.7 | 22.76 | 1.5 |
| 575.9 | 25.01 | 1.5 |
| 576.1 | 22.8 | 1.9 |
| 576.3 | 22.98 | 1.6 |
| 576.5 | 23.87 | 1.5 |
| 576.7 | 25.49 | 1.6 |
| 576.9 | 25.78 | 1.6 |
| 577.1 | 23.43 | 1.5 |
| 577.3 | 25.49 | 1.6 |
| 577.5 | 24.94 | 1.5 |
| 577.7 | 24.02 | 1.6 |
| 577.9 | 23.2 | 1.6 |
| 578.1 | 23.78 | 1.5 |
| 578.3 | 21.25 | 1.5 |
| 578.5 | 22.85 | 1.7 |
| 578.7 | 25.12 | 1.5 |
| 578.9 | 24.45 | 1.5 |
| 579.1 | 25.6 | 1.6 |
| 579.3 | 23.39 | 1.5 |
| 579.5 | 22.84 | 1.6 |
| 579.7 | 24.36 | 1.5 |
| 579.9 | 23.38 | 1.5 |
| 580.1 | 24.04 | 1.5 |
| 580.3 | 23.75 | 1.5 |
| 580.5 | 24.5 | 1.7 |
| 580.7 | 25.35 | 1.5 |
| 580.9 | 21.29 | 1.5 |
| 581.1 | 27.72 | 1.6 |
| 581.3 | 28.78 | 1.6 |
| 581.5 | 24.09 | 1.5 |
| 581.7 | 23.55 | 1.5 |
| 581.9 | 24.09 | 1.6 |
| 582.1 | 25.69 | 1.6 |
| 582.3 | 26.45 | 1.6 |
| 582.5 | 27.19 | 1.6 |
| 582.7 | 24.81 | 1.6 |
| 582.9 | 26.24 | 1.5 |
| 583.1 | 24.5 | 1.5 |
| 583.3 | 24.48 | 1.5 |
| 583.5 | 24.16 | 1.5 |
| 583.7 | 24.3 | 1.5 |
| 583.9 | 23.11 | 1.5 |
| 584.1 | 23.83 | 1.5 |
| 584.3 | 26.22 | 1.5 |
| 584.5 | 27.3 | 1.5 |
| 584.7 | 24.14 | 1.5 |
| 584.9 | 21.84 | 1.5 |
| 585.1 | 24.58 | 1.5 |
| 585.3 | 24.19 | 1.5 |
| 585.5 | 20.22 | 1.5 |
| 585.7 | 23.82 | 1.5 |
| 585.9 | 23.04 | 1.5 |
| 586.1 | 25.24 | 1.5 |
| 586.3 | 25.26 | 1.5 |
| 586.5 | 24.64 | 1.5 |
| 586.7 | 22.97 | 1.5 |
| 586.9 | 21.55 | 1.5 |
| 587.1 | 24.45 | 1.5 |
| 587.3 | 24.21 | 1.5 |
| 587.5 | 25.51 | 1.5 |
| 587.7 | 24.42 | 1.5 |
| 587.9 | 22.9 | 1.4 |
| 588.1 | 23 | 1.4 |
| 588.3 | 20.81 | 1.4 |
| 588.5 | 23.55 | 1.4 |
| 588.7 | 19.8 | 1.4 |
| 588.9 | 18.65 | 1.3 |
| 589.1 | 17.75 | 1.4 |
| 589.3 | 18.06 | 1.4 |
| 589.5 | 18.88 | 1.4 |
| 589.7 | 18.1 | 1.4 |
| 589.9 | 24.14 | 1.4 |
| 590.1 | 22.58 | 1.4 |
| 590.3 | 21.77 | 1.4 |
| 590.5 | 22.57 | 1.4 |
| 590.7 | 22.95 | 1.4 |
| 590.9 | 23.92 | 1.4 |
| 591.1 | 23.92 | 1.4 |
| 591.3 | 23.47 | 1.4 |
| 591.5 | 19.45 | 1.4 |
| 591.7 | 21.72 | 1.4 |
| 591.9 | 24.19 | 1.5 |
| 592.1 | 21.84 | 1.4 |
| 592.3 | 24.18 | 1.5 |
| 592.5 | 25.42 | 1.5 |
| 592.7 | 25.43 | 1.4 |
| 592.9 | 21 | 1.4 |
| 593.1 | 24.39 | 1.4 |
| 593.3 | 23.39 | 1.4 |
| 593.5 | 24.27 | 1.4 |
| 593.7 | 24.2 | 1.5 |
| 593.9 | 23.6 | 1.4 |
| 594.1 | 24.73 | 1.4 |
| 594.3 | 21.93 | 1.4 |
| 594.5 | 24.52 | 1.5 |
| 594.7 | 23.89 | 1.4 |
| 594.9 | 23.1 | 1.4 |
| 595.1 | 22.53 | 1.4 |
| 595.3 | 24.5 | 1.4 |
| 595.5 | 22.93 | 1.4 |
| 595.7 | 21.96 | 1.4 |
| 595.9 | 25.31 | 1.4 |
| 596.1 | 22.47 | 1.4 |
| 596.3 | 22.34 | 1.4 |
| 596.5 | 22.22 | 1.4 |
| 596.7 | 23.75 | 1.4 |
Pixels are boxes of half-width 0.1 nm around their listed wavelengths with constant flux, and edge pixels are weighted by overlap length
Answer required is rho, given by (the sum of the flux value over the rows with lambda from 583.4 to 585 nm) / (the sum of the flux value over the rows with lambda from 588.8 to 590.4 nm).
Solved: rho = 1.22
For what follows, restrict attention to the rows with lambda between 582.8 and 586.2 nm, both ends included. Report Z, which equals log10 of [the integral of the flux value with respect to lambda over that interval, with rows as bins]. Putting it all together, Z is 1.915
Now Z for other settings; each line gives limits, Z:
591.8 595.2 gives 1.906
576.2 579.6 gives 1.912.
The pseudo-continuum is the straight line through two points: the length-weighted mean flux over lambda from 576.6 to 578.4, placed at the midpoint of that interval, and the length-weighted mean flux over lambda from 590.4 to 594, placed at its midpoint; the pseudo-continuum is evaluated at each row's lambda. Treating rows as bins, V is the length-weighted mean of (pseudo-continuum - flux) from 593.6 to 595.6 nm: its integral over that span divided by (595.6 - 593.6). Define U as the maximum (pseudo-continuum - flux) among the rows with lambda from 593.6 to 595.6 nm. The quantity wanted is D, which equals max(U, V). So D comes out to 1.3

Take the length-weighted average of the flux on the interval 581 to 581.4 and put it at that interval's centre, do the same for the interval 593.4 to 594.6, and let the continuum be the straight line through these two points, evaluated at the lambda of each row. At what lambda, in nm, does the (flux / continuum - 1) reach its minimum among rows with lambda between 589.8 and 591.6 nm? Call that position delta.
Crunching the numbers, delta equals 591.5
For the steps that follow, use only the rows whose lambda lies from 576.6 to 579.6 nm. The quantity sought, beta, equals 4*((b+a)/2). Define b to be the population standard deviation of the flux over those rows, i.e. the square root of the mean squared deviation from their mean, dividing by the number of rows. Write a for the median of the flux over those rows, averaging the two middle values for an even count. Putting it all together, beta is 50.6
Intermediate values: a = 24.0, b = 1.3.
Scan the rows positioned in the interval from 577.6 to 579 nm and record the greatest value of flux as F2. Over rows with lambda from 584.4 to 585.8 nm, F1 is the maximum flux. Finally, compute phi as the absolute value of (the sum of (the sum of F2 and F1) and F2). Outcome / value 77.5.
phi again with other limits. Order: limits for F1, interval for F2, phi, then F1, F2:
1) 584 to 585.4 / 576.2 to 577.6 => 78.9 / 27.3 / 25.78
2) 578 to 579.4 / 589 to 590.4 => 73.9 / 25.6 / 24.14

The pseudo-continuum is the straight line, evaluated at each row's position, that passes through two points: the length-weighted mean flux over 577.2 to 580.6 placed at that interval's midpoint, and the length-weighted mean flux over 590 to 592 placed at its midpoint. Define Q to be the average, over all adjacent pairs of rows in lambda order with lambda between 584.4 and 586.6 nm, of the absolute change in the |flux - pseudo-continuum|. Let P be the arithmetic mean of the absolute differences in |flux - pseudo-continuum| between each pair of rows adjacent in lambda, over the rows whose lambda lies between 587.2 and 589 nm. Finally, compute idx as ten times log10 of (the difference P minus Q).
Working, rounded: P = 1.37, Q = 1.2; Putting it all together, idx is -7.3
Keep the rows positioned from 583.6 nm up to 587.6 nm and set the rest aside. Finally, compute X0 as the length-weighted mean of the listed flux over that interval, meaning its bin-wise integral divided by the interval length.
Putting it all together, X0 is 24.0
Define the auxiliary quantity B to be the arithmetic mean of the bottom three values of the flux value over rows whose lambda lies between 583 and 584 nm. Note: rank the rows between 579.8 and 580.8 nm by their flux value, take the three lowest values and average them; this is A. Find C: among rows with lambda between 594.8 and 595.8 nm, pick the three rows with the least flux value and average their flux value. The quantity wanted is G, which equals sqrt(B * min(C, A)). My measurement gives 23.2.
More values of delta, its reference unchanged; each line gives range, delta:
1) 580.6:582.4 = 580.9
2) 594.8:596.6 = 595.7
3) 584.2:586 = 585.5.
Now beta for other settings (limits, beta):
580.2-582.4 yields 53.0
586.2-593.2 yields 50.5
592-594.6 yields 51.1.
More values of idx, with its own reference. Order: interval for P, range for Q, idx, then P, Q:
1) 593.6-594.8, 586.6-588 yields -4.8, 1.25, 0.9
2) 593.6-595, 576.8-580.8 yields -4.0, 1.17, 0.8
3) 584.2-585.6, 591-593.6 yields -7.5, 1.25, 1.1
